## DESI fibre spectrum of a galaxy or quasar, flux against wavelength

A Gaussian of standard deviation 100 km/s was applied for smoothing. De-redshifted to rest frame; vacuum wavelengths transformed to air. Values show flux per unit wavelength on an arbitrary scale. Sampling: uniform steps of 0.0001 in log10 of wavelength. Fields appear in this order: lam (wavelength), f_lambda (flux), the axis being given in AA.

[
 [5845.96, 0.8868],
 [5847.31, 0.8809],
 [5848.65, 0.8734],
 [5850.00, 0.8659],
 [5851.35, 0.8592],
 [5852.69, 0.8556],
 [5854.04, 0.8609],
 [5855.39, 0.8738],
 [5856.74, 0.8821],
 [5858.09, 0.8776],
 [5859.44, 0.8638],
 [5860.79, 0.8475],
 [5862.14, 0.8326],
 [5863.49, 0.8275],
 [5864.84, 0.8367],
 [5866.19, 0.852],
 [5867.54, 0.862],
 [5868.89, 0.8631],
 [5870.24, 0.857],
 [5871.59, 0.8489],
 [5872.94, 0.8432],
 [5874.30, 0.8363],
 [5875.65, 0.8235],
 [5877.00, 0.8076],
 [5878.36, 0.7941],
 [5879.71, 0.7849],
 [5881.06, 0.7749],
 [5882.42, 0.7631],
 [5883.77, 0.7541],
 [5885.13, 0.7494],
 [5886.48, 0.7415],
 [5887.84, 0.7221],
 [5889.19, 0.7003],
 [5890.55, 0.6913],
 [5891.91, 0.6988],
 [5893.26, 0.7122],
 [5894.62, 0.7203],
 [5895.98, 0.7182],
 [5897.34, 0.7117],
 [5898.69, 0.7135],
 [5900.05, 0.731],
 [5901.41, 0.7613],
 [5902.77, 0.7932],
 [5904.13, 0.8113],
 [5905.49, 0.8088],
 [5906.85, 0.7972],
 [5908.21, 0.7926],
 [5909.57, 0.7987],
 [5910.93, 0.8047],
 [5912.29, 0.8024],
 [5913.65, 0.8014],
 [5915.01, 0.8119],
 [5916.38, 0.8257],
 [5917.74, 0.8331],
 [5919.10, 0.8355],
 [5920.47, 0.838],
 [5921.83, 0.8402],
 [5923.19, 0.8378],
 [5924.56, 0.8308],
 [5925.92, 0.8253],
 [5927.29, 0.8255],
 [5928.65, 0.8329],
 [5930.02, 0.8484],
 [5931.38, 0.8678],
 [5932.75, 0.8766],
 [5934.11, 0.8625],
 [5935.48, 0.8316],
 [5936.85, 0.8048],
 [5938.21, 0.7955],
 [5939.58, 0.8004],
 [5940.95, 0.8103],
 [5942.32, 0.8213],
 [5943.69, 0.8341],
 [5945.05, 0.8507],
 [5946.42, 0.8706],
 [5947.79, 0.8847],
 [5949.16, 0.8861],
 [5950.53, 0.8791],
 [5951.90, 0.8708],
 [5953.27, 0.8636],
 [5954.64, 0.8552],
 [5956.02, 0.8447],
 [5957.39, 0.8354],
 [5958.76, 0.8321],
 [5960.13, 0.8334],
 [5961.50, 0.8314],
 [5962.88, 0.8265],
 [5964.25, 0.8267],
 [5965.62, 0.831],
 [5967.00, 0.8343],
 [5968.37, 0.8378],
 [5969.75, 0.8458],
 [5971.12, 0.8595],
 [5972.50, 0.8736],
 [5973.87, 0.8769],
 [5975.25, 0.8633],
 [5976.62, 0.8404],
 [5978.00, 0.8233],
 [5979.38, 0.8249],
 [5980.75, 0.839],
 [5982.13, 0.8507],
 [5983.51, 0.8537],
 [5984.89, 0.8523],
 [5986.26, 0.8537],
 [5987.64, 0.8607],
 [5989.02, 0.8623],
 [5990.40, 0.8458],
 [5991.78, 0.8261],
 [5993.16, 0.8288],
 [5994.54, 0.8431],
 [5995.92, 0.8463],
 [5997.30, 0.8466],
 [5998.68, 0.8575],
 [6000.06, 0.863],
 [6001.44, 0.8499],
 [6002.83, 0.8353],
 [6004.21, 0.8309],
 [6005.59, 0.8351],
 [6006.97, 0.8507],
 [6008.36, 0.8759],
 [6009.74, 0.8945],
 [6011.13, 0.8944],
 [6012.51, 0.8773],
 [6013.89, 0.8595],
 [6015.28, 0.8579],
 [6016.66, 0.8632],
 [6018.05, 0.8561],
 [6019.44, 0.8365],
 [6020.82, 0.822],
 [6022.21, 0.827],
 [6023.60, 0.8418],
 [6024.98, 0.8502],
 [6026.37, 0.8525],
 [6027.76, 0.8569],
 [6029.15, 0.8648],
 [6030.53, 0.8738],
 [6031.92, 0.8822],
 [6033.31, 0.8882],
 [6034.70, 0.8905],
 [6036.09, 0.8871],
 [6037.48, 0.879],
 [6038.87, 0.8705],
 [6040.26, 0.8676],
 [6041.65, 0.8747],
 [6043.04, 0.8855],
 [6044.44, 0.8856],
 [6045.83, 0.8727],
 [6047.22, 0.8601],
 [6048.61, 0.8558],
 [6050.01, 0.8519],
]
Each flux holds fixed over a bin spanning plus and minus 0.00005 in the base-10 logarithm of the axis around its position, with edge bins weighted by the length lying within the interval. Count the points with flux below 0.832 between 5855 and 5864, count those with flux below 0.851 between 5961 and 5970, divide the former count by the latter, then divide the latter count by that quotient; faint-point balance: 49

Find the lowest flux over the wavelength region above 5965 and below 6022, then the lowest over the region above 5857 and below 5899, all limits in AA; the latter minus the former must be -0.13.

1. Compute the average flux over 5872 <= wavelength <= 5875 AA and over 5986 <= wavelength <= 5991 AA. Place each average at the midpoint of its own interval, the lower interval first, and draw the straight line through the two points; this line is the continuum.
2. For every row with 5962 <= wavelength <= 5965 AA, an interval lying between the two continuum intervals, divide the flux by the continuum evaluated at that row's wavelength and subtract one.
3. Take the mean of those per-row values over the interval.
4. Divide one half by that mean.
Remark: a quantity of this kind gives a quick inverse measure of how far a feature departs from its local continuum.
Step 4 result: -17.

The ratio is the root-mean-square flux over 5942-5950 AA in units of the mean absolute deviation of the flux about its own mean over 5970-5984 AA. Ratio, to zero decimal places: 58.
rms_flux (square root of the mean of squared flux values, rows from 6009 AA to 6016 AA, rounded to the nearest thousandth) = 0.877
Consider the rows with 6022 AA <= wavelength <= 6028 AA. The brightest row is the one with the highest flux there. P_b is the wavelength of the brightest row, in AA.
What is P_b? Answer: 6027.76 AA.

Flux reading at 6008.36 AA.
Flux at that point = 0.8759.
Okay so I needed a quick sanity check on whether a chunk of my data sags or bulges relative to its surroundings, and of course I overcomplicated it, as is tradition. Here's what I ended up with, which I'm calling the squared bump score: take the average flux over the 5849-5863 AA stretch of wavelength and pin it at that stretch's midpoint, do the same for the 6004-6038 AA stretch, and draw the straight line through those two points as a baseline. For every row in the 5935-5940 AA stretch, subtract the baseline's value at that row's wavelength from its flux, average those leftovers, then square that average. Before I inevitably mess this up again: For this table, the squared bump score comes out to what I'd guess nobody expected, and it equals 0.0029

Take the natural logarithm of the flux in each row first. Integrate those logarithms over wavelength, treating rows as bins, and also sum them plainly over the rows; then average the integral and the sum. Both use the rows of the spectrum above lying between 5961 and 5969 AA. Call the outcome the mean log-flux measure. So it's -1.3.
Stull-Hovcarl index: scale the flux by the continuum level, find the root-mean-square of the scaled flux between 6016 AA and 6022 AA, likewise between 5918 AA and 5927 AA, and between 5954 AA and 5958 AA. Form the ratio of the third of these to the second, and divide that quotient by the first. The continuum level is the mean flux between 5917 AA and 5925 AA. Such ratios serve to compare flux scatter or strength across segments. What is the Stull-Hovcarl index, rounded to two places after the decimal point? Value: 1.00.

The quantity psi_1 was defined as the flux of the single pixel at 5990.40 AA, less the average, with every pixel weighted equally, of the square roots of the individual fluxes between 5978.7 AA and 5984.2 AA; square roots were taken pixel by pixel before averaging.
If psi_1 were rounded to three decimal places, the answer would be -0.072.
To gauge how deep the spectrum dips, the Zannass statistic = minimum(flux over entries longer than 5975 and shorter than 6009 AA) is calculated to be 0.8233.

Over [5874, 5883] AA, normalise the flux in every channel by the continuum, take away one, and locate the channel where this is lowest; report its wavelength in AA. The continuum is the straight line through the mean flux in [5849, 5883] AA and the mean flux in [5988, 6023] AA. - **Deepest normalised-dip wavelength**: 5882.42 AA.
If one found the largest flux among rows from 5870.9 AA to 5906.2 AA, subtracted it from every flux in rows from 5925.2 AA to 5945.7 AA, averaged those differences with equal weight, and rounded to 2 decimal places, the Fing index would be -0.02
